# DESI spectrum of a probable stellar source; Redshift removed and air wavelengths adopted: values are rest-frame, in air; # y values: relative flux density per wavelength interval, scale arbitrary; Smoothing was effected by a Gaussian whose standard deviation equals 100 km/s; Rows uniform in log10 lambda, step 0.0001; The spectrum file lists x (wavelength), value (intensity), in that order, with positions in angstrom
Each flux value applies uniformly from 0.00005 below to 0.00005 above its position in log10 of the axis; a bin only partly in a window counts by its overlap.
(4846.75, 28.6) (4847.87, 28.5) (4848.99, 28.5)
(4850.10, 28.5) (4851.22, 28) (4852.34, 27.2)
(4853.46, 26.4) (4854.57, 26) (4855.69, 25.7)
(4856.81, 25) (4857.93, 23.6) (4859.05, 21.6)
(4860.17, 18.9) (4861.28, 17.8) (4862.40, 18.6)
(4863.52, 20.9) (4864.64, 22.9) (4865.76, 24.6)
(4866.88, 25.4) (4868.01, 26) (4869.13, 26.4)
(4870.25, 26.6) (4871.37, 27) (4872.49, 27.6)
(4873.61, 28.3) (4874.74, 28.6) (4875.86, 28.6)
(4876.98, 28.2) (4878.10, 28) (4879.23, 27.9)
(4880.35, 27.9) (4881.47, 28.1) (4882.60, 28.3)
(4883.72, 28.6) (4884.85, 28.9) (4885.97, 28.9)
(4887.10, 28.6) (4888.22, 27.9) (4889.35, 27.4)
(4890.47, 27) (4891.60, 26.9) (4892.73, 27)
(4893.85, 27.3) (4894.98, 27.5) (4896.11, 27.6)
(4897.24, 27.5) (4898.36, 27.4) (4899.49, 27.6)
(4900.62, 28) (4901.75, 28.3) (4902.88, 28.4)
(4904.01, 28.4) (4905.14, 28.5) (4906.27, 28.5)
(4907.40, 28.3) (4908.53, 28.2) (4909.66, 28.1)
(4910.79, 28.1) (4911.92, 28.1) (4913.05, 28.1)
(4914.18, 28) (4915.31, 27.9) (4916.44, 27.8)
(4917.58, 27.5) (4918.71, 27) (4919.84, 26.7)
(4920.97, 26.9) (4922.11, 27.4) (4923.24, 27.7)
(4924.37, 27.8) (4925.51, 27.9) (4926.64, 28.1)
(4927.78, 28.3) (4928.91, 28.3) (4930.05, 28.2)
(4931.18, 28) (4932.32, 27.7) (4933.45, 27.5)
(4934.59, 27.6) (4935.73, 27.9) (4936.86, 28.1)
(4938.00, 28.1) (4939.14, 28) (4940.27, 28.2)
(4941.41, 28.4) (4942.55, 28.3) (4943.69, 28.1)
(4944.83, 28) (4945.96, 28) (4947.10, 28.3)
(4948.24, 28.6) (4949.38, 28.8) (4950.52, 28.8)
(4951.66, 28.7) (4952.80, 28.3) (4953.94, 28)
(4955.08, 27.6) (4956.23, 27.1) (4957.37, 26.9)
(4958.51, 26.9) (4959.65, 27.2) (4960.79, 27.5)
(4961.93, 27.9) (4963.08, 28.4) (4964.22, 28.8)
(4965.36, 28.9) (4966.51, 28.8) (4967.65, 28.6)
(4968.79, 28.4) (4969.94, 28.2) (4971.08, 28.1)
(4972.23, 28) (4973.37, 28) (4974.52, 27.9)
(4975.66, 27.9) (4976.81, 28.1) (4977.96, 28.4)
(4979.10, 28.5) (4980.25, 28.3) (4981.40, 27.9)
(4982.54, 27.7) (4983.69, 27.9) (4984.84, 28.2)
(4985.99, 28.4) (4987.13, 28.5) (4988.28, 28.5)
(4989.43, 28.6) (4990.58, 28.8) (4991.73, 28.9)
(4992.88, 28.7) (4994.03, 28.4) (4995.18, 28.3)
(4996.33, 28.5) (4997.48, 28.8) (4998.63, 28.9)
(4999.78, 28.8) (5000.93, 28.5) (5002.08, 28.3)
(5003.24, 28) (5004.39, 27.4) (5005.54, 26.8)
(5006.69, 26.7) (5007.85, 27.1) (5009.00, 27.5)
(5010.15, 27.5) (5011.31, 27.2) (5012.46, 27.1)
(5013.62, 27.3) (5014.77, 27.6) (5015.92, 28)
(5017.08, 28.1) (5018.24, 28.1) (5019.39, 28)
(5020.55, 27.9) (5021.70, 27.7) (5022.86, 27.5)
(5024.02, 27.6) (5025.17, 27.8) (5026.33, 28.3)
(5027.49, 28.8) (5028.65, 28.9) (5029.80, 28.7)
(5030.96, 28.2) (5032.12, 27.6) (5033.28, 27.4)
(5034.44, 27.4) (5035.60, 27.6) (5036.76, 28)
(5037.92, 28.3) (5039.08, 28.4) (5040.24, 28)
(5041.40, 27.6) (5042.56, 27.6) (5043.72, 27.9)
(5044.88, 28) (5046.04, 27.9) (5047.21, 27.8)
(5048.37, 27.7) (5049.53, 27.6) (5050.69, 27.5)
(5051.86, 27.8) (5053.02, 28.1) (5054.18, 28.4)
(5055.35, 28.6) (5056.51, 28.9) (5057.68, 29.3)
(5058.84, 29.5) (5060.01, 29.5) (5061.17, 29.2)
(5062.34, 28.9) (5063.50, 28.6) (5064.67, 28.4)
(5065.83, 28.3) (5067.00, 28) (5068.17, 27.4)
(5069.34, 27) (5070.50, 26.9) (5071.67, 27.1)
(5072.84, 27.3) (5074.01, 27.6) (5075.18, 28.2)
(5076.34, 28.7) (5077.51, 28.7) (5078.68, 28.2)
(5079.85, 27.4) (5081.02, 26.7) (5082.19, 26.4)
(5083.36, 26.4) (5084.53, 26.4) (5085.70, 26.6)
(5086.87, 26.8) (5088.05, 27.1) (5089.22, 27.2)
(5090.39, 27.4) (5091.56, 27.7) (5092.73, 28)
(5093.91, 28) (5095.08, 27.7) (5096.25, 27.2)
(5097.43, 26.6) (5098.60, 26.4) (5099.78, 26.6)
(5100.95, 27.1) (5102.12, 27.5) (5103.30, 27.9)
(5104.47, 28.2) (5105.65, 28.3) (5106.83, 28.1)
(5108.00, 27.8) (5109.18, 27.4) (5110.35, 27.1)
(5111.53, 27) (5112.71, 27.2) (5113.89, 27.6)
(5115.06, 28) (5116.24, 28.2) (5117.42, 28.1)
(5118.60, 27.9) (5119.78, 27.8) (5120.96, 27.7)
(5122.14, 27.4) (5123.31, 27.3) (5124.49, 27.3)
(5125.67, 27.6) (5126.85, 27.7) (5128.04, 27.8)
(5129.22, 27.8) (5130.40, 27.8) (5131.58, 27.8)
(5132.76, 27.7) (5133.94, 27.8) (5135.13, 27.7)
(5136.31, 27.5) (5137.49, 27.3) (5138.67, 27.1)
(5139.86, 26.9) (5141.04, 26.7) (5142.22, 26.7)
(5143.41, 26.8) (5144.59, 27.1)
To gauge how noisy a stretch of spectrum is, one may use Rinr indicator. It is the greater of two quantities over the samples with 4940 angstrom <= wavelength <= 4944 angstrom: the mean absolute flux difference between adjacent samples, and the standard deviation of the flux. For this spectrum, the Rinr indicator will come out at 0.17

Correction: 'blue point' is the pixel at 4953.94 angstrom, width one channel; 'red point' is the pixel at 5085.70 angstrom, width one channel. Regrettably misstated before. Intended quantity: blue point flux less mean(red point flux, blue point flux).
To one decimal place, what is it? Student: 0.7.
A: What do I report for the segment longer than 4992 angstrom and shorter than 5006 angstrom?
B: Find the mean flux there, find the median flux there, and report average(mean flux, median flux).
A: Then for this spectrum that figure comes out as 28.4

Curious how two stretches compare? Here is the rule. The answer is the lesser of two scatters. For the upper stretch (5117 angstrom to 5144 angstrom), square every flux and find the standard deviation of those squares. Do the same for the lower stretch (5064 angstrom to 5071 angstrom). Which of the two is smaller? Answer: 22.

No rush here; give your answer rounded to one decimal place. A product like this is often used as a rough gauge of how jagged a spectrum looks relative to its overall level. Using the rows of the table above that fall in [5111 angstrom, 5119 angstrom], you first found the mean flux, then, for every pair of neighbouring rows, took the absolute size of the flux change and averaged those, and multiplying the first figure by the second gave 6.9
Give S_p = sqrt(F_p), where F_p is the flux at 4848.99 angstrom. 5.34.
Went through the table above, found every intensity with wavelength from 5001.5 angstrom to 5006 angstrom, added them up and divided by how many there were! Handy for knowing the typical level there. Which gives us 27.6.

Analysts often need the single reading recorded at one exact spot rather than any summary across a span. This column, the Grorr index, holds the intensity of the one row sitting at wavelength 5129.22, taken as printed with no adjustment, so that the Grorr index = 27.8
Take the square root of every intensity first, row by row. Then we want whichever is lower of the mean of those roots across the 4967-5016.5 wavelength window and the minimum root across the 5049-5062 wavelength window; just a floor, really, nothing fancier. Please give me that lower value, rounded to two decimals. 5.24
